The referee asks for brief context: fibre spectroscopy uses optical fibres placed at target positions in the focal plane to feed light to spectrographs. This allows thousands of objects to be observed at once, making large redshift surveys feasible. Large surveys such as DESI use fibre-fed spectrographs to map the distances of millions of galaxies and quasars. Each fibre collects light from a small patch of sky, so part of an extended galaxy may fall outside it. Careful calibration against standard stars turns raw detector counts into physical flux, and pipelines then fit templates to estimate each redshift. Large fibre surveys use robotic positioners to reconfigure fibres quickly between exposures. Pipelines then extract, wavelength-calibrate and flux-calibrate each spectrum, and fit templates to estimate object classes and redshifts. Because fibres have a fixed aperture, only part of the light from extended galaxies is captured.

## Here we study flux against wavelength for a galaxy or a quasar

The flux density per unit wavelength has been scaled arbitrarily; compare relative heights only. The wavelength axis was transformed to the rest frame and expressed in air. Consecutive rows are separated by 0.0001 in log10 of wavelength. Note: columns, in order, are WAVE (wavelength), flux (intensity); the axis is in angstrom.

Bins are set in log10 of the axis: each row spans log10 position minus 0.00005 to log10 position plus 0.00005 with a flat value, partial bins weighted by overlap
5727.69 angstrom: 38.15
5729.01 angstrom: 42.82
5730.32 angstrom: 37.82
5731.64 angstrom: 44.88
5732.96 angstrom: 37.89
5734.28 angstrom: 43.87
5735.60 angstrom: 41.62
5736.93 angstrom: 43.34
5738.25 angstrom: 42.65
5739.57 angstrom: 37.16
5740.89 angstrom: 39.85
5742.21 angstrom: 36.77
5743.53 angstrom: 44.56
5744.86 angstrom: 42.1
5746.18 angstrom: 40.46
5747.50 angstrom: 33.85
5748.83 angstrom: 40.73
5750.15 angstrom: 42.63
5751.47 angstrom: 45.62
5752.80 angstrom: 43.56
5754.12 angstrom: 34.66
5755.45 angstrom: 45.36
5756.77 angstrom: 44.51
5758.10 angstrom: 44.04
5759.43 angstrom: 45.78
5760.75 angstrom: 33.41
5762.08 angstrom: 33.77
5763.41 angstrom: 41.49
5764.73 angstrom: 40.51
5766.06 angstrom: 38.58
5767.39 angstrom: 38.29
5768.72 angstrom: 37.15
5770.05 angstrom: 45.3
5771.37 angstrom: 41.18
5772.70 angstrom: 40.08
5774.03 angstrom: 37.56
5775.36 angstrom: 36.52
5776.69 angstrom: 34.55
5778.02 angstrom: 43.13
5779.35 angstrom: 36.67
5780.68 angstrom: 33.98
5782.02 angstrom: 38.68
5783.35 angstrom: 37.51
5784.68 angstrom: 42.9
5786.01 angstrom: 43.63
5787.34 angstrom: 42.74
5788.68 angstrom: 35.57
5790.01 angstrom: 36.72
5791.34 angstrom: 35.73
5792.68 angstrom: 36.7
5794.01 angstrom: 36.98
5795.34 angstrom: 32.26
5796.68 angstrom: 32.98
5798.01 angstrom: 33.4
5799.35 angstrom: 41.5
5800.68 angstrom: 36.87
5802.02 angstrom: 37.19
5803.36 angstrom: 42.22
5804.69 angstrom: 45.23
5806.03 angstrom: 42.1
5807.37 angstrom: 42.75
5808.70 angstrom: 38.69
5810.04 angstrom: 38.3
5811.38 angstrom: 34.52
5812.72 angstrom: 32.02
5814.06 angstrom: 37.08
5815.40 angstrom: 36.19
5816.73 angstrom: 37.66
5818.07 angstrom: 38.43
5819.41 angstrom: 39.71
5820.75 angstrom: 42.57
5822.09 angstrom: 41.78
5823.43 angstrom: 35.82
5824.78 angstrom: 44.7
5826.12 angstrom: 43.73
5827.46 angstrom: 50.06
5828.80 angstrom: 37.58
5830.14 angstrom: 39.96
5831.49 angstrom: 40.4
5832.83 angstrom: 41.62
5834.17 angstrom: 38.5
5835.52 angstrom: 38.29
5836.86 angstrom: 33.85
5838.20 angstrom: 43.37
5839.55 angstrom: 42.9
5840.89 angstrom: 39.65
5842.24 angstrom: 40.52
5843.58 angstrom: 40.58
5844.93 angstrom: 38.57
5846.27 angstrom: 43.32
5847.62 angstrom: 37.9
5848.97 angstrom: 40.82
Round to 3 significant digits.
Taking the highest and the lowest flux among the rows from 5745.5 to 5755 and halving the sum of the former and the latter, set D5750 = 39.7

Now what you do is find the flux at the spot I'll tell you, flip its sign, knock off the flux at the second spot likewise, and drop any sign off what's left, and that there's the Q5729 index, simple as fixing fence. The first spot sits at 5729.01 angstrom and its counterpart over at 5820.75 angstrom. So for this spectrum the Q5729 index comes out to 85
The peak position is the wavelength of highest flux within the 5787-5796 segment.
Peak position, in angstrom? 5787.34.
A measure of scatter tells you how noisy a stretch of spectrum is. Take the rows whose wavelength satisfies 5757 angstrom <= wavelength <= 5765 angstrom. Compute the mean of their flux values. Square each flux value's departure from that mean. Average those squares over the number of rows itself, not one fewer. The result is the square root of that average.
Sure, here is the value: 4.73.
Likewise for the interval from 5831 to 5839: 3.01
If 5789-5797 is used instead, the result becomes 1.90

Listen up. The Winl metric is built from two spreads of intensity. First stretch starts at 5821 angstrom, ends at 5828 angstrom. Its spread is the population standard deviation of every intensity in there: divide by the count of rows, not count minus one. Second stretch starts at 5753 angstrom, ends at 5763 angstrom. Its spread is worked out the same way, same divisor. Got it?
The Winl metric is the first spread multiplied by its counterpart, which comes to 25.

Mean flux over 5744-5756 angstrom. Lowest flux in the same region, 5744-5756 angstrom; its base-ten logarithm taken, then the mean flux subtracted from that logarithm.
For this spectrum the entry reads -39.5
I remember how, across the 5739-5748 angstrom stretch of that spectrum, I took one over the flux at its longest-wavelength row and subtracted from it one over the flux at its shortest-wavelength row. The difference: 0.0026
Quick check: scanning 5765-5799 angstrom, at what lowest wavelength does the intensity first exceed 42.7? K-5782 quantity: 5770.05 angstrom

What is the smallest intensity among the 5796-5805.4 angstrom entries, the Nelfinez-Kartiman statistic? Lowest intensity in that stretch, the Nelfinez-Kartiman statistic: 32.98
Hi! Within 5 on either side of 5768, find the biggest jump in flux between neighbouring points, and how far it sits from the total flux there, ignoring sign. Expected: 314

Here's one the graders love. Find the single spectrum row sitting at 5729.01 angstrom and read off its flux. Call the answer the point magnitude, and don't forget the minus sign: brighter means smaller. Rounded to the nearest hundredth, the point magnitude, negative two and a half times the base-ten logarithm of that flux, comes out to -4.08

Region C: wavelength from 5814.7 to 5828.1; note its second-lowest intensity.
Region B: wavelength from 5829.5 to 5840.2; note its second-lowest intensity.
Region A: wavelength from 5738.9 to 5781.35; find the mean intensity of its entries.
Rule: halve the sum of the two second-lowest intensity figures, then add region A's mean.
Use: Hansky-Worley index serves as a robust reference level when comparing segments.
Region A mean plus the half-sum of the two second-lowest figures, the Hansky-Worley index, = 77.0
